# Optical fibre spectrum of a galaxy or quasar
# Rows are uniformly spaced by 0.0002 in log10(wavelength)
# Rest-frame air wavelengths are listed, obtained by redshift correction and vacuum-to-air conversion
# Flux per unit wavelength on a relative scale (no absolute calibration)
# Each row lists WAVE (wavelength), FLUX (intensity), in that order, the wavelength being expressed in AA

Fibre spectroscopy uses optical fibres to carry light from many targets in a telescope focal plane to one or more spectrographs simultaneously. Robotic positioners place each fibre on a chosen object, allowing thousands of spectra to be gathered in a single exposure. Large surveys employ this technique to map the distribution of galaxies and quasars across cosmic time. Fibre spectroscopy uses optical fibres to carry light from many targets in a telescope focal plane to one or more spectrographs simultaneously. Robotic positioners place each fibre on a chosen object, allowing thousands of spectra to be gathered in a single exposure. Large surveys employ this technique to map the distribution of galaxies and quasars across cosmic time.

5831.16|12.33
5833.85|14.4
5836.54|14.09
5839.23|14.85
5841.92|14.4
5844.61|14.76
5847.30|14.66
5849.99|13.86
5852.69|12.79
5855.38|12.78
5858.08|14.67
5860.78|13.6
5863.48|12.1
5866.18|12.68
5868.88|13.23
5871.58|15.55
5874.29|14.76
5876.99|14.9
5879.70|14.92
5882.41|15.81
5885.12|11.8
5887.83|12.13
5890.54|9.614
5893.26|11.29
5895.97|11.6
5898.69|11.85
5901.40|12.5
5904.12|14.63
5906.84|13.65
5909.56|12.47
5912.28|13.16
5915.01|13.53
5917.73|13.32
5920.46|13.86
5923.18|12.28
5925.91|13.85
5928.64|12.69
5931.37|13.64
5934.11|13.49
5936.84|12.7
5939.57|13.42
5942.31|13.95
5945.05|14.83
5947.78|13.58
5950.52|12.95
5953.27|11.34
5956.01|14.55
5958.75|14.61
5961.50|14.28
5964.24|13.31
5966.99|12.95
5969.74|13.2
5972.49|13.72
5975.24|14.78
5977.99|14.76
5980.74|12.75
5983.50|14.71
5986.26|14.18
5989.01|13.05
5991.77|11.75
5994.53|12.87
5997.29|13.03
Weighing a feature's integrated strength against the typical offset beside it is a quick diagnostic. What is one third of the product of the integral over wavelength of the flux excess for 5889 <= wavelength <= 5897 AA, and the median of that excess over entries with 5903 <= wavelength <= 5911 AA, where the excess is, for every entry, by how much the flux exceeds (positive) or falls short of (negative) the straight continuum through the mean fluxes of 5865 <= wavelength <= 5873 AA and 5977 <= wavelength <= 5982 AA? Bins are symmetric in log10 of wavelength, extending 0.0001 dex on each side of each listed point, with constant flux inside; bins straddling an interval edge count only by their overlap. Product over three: 1.2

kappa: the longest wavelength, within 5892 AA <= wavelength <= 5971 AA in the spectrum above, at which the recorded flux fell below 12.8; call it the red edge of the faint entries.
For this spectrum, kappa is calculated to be 5953.27 AA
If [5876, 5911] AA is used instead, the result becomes 5909.56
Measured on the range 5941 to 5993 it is 5991.77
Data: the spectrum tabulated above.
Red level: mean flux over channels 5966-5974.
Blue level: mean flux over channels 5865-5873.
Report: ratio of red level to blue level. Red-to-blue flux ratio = 0.96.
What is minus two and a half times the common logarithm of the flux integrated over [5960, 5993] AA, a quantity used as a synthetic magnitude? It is -6.63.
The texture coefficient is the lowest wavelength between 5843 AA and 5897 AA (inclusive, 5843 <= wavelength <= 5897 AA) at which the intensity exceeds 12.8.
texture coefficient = 5844.61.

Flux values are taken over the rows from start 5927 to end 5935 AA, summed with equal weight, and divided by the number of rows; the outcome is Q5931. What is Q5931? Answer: 13.3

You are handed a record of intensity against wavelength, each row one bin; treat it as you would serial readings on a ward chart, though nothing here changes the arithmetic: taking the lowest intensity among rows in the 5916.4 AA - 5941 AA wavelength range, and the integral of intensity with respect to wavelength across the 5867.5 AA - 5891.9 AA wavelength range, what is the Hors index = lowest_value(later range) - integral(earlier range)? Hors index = -320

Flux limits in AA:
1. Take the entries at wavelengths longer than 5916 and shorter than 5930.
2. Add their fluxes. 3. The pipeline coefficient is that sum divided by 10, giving 6.60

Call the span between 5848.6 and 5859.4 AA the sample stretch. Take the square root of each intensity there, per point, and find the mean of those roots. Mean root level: 3.68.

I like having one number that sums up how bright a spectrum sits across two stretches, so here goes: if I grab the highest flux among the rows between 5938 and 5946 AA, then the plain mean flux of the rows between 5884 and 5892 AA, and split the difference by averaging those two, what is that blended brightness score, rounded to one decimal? 13.0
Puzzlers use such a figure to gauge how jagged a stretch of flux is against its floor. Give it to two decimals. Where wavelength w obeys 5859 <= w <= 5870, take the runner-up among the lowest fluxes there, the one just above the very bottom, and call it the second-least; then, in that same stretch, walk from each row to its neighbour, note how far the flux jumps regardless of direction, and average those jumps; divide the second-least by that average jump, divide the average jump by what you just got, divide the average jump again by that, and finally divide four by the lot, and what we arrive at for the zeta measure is 0.28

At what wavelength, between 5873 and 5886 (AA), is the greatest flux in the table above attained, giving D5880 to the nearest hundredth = 5882.41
